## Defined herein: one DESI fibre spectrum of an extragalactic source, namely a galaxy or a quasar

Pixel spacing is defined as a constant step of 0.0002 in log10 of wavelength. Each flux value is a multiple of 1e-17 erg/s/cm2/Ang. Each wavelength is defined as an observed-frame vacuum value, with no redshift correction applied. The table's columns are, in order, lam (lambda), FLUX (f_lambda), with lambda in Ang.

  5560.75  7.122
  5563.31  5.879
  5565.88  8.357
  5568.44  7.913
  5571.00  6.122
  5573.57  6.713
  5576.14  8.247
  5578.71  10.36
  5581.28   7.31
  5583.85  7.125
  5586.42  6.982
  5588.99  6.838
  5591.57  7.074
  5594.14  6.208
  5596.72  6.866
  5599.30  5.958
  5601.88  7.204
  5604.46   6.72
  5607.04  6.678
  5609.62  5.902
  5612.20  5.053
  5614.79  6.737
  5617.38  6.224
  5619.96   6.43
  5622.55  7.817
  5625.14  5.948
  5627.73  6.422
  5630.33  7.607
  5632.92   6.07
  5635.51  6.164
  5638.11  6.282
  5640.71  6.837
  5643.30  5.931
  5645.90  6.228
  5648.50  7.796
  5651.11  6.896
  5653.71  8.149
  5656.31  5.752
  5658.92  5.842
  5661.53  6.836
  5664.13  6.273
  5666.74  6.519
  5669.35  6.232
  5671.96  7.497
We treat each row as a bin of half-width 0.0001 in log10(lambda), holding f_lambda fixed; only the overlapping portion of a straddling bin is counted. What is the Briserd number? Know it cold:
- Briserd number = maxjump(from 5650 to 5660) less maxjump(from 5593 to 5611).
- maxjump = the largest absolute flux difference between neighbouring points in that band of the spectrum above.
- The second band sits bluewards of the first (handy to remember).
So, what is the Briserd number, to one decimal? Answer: 1.2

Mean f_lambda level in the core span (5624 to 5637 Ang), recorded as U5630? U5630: 6.44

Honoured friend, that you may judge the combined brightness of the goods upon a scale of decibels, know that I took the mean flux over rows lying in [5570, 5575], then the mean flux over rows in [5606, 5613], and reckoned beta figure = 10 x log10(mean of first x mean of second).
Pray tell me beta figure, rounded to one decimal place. 15.8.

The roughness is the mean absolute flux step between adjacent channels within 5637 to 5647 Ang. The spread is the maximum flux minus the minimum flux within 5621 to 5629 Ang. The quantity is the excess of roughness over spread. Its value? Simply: -1.3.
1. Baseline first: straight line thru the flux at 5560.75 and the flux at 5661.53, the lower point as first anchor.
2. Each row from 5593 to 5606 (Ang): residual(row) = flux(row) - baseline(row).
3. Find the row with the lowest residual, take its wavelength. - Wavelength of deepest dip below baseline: 5599.30 Ang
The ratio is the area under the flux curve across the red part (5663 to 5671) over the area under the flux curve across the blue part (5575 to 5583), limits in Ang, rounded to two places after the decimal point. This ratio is 0.75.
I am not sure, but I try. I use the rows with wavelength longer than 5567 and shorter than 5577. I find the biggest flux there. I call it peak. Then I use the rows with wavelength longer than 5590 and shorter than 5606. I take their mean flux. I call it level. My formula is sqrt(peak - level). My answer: 1.3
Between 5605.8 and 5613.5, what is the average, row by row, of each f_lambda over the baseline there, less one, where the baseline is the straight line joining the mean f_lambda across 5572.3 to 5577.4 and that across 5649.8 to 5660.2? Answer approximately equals -0.18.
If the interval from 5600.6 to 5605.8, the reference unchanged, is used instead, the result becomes -0.03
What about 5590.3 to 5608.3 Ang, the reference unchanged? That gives -0.08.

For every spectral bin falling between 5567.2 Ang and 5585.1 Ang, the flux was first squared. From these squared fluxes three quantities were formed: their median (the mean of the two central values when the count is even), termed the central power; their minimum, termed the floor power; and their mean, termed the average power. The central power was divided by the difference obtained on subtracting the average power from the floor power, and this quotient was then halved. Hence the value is -1.2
